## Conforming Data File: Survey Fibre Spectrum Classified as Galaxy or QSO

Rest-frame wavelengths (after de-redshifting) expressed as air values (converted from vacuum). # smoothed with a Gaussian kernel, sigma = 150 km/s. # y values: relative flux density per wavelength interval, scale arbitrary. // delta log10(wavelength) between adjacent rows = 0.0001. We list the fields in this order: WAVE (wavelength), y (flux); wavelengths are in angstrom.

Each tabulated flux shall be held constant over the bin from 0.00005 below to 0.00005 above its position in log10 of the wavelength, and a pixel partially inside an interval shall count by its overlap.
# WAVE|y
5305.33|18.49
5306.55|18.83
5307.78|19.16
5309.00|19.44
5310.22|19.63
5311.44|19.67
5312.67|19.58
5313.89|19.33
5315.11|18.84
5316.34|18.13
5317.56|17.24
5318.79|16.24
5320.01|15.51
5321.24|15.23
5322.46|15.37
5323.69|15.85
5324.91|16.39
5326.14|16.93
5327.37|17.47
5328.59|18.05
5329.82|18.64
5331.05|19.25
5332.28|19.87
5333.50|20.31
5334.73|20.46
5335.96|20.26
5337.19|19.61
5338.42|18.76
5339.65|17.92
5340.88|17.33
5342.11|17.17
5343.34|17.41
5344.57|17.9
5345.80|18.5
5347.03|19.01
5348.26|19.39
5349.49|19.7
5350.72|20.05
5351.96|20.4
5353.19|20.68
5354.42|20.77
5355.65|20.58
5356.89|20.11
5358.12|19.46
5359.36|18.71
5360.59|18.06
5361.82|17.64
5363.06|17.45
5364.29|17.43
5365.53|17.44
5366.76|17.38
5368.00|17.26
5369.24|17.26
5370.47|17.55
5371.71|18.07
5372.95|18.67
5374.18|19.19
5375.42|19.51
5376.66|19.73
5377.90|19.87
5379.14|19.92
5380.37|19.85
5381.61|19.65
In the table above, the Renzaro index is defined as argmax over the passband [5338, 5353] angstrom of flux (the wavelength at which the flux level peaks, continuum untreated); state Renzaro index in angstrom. 5351.96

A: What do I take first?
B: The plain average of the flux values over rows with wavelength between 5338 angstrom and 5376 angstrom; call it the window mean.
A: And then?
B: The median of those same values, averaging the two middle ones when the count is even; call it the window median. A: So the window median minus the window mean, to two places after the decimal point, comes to -0.11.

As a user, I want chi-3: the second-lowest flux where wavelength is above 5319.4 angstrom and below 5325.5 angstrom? 15.37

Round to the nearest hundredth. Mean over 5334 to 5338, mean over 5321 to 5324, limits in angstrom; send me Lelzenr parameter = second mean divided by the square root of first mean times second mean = 0.88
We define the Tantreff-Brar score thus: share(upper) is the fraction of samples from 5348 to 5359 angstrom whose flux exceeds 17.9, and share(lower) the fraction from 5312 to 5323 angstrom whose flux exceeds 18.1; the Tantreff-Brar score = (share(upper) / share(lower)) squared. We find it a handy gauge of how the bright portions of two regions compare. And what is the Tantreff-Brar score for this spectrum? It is 5.1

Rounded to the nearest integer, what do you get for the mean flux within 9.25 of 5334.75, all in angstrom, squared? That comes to 347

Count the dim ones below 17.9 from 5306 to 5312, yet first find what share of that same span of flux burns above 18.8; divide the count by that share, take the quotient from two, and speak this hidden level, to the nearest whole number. 2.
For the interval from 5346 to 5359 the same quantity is 2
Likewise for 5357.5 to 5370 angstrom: -68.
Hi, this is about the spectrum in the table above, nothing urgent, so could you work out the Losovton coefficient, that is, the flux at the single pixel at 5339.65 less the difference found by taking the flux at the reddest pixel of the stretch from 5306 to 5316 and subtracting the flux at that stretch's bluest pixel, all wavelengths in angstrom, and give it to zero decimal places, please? 18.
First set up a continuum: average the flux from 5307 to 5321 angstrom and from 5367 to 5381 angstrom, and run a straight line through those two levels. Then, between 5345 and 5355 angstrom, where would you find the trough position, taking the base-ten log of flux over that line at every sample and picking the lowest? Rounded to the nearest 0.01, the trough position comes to 5345.80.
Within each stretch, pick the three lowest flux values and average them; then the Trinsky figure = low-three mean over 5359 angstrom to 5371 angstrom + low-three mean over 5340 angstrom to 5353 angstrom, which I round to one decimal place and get 34.6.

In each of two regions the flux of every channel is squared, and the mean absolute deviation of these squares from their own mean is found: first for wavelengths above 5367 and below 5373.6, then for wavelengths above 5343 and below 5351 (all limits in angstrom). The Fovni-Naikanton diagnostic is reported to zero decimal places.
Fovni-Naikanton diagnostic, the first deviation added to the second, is 47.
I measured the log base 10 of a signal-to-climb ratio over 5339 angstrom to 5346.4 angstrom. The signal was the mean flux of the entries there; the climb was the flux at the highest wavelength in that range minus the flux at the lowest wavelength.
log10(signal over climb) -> 1.5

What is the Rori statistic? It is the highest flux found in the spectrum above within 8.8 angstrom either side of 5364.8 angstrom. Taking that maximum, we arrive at 20.11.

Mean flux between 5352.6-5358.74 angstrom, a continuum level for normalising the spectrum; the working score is 20.3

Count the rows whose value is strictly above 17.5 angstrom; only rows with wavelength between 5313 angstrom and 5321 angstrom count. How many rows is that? 3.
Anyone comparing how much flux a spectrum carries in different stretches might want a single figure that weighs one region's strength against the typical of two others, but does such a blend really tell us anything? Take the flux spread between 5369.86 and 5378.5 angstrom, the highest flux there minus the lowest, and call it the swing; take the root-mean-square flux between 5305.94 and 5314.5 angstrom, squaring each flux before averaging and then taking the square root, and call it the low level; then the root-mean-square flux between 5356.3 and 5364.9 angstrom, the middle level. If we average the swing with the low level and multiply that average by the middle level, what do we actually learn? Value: 200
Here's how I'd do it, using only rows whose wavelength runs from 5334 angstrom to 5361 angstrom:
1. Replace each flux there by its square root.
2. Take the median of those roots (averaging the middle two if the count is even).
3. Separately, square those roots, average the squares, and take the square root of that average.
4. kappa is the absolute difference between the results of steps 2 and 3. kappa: 0.026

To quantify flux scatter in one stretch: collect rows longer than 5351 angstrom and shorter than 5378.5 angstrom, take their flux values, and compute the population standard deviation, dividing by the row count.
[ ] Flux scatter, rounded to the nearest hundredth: 1.25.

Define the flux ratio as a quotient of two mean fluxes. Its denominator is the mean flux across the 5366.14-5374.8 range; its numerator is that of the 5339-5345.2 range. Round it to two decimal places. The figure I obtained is 0.98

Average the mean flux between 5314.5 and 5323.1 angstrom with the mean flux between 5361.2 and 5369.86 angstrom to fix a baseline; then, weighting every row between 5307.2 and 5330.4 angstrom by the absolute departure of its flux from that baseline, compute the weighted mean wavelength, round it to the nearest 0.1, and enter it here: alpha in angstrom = 5316.3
